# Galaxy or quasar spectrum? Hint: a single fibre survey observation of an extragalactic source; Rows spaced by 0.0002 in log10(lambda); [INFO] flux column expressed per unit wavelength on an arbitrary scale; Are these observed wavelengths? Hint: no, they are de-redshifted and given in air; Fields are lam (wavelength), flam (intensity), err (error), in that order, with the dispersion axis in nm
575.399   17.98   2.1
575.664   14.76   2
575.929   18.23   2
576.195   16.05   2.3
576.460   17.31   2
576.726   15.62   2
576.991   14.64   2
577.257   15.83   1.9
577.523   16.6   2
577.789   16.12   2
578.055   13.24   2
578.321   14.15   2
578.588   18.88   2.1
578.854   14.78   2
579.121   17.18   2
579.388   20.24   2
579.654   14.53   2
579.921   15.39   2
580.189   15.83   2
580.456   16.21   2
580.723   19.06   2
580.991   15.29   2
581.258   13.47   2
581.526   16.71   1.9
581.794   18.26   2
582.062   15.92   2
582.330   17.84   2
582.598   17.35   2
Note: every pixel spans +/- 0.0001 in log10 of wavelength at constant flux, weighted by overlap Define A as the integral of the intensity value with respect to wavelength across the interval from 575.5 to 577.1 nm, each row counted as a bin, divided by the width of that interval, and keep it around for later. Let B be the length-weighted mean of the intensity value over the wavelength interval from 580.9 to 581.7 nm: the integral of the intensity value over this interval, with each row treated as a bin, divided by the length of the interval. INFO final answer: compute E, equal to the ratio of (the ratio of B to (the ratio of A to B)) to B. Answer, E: 0.95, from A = 16.2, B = 15.3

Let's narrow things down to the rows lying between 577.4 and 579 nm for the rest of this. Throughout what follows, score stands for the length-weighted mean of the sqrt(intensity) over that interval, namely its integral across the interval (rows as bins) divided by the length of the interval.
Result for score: 3.95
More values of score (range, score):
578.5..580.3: 4.07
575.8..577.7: 4.04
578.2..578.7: 4.04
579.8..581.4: 3.98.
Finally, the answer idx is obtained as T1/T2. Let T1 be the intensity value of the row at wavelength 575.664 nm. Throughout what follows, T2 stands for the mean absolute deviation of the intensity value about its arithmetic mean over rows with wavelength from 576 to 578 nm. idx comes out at 26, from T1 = 14.76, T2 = 0.6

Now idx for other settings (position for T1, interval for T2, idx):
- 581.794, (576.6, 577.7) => 34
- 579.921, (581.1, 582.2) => 11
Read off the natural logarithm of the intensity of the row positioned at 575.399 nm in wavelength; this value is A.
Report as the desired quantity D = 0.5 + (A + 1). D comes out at 4.39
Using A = 2.89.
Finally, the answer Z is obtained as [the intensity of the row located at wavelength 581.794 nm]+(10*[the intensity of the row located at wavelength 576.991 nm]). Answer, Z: 165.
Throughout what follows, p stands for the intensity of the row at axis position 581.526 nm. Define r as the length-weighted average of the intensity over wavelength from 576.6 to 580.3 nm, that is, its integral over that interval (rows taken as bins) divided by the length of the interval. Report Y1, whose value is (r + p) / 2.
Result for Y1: 16.3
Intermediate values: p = 16.71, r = 15.9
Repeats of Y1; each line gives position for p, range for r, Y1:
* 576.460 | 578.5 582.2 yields 16.9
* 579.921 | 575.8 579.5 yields 15.9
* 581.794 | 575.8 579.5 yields 17.3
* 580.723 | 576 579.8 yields 17.6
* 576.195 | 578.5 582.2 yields 16.3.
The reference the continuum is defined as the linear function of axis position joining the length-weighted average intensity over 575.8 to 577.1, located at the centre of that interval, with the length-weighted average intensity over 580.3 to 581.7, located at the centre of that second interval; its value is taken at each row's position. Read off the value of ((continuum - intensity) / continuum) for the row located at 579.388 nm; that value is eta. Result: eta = -0.24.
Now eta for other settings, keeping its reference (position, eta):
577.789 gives 0.01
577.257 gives 0.03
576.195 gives 0.02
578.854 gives 0.09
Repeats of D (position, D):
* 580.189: 4.26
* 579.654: 4.18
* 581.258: 4.10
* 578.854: 4.19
